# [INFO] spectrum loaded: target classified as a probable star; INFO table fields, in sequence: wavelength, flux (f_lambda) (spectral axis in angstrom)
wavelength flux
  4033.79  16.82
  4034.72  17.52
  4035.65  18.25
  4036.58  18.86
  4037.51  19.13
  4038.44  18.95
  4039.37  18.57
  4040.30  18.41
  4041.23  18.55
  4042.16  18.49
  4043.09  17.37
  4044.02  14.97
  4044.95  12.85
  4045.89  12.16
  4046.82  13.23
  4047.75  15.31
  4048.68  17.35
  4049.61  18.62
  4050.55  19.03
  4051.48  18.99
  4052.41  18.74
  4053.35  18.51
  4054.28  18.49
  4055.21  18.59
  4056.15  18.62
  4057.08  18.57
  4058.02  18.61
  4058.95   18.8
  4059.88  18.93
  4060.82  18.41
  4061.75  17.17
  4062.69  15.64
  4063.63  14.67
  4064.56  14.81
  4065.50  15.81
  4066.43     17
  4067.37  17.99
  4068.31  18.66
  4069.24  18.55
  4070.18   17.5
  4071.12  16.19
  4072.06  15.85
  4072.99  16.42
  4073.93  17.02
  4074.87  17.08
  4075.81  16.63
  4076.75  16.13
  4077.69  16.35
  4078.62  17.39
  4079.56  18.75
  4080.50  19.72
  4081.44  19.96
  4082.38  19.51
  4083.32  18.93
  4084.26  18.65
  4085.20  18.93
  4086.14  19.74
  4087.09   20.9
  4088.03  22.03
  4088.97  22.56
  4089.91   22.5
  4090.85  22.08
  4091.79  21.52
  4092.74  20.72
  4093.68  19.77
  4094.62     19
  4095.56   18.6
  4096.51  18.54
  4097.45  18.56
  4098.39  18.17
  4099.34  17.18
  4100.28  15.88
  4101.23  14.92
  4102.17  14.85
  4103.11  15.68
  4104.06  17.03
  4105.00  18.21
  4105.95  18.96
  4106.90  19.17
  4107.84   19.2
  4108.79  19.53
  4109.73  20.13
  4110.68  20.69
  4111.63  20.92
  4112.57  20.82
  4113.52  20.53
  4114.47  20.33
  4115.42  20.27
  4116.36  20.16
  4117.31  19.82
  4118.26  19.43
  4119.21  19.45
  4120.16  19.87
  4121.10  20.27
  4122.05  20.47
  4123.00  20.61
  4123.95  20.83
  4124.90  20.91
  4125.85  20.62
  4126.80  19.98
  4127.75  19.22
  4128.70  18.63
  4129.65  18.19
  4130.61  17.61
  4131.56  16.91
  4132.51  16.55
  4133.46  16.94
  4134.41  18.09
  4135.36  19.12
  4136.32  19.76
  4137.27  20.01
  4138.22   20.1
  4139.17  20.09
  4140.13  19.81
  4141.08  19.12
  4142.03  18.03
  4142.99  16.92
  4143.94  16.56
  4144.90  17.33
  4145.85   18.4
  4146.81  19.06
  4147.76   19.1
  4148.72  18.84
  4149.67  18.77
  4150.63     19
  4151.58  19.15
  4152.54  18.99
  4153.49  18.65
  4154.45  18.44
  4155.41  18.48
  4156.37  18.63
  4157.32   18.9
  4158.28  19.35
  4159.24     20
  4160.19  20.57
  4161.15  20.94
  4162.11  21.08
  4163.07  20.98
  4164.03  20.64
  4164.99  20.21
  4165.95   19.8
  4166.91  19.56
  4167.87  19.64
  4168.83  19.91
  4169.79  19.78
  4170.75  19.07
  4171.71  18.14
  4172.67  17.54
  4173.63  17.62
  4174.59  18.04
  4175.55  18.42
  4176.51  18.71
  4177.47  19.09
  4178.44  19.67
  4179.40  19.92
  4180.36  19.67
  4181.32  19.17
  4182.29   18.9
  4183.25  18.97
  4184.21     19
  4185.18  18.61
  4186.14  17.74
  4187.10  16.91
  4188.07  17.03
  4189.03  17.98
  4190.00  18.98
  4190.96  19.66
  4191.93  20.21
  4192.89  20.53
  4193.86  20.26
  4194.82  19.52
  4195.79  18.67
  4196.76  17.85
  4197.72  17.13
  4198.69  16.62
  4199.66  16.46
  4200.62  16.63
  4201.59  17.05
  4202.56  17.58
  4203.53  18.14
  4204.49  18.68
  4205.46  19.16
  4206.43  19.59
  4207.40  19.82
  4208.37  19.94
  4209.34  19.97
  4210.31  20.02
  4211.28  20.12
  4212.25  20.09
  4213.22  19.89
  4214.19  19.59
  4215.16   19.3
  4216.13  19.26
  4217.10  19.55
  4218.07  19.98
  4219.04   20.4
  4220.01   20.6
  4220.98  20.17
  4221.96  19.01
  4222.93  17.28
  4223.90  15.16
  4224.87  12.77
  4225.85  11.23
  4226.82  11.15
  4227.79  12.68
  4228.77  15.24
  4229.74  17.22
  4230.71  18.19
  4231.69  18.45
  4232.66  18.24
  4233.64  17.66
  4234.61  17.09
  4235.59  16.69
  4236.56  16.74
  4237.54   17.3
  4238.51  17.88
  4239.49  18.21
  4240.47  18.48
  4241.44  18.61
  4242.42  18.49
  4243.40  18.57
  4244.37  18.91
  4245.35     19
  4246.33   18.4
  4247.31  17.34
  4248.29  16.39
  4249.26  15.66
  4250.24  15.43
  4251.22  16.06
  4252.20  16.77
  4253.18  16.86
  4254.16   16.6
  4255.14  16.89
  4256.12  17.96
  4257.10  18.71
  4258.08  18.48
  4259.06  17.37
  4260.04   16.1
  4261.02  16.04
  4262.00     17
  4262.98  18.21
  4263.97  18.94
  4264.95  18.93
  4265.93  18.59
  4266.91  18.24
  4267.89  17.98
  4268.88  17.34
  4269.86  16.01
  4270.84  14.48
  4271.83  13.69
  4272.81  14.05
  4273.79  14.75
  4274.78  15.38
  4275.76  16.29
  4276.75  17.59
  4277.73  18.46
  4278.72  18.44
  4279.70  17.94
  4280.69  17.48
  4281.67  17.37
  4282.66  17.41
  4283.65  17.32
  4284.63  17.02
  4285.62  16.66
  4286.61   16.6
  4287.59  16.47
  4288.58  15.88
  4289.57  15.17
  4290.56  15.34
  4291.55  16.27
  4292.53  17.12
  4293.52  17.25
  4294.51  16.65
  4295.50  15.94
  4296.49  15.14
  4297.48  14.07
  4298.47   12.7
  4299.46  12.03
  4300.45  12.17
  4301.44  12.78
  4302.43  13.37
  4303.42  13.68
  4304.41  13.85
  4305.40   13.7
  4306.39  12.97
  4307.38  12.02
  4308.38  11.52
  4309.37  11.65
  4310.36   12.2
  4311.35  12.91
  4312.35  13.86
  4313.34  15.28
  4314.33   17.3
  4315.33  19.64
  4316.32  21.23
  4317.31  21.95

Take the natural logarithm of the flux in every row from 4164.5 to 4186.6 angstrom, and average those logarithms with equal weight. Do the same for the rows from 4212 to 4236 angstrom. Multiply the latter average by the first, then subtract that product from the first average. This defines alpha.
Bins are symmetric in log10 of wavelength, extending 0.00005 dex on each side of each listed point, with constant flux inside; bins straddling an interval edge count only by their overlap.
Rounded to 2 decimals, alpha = -5.43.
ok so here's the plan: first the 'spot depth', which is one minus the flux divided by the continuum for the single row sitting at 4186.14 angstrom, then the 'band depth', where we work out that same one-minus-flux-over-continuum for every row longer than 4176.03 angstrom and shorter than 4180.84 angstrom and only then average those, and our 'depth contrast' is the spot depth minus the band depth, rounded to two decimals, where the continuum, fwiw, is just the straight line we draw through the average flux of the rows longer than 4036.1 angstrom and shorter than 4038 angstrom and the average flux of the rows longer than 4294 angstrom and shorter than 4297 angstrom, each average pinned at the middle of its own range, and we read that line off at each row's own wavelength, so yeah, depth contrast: 0.09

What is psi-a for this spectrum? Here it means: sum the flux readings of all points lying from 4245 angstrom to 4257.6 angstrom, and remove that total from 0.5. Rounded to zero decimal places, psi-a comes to -222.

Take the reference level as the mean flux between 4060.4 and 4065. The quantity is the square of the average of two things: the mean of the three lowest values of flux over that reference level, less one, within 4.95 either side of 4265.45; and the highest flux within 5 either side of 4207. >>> 101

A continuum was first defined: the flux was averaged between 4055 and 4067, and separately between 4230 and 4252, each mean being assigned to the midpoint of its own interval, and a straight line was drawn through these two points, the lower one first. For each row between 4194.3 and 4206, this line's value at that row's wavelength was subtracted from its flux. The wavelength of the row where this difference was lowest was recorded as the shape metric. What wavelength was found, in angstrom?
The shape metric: 4199.66 angstrom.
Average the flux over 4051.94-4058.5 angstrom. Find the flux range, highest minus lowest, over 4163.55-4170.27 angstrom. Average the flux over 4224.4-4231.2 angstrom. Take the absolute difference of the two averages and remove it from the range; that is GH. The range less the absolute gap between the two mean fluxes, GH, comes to -3.4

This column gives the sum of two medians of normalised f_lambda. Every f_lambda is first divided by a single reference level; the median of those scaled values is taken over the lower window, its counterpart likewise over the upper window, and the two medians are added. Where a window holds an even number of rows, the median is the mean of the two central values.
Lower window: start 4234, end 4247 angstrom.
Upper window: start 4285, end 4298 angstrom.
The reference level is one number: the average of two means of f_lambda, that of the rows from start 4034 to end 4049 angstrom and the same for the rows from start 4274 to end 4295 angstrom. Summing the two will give 2.06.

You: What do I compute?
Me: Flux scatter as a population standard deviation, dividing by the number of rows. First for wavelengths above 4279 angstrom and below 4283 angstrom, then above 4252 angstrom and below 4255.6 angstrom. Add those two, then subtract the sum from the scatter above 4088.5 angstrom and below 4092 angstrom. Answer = 0.07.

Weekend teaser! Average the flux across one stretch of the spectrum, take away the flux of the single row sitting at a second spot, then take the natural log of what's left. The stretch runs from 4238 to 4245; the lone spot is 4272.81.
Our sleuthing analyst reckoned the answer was 1.48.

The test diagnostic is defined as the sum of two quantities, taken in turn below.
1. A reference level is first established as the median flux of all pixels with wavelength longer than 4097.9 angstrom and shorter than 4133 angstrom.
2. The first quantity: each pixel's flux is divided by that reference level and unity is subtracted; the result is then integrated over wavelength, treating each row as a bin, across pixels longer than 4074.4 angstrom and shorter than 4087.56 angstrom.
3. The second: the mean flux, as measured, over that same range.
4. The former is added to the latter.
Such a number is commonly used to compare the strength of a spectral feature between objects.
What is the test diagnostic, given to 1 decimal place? 17.8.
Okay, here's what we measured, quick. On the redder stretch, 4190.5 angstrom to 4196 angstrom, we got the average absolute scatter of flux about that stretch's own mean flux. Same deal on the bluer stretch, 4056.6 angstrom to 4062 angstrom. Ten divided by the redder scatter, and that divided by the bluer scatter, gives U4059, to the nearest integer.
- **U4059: 46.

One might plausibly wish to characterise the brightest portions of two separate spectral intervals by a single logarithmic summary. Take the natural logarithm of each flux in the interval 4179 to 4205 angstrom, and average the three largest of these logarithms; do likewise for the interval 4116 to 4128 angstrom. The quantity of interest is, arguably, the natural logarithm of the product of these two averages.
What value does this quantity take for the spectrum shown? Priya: 2.21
